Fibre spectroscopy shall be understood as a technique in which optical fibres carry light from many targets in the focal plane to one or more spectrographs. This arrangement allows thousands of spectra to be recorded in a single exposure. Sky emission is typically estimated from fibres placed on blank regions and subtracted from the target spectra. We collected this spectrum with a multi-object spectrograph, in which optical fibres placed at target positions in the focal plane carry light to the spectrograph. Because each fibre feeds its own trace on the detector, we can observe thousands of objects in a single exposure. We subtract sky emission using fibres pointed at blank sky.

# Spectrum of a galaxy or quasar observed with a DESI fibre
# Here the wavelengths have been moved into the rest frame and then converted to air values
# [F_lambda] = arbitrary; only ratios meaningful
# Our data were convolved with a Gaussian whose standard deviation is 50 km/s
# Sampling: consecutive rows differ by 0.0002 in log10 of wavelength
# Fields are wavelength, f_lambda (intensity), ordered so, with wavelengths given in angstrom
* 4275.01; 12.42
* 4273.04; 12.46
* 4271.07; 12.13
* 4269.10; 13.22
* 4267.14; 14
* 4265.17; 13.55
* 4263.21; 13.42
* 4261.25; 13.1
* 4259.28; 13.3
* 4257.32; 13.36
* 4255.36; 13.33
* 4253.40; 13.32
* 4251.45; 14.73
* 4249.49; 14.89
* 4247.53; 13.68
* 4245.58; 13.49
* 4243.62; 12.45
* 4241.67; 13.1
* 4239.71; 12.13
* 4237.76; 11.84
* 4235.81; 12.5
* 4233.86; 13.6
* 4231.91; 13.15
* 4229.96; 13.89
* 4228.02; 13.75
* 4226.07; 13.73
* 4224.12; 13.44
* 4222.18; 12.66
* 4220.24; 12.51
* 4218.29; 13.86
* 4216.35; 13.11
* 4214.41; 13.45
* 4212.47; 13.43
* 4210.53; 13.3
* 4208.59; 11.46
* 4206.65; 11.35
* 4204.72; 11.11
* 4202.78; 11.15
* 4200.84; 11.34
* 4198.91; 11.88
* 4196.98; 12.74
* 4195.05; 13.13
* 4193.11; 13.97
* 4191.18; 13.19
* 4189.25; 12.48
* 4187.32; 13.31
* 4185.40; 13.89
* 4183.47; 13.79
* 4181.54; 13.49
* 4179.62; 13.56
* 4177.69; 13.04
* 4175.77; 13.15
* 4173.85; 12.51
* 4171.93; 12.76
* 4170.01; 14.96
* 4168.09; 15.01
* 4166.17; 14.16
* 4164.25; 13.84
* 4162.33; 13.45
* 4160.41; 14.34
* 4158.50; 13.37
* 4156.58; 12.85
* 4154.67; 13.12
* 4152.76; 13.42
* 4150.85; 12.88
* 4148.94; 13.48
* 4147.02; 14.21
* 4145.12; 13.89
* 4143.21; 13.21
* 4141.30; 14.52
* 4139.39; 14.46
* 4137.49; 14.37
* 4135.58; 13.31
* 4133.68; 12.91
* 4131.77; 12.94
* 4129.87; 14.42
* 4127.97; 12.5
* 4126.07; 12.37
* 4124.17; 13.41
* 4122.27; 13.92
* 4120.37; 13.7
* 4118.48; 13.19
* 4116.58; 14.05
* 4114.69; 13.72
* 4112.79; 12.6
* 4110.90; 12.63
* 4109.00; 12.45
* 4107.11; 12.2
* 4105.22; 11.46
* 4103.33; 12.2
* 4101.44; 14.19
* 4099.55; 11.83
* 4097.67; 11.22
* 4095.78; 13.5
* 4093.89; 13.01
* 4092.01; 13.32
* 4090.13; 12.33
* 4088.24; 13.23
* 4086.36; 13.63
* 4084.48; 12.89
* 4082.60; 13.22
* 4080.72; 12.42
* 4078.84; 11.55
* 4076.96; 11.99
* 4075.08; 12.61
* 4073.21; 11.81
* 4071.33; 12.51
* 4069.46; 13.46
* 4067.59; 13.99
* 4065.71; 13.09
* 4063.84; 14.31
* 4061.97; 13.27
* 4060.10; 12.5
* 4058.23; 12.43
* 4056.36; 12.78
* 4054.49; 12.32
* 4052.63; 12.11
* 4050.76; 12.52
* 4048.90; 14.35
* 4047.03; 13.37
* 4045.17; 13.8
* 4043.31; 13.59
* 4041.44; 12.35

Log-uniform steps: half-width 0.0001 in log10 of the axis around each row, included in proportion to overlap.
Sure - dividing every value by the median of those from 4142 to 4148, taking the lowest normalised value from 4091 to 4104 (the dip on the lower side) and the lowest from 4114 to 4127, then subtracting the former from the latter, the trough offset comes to 0.083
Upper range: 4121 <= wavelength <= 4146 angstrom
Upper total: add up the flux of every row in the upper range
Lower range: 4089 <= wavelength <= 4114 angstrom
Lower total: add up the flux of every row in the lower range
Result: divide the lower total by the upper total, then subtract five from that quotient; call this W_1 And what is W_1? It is -4.08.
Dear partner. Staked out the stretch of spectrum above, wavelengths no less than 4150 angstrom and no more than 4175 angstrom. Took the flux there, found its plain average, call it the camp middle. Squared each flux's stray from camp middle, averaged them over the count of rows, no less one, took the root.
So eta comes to 0.79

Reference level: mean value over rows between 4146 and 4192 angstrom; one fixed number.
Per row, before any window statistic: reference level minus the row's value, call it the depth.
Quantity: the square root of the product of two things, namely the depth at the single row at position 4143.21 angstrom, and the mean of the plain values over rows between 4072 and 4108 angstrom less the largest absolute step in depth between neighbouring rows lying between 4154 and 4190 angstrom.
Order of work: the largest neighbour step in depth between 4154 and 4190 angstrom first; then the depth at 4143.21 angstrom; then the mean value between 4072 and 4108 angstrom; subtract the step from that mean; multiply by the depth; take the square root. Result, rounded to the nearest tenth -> 1.8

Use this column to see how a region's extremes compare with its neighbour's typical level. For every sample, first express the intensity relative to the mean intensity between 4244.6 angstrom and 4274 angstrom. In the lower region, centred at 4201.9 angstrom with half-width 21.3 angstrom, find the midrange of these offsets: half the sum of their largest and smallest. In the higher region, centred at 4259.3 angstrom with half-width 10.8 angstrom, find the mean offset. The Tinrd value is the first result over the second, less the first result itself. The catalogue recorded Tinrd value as -3.9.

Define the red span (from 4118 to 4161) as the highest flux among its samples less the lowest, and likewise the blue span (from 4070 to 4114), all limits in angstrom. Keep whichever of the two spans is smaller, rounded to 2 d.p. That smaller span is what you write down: 2.15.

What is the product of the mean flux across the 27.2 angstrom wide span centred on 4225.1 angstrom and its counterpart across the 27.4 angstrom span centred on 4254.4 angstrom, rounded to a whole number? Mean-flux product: 179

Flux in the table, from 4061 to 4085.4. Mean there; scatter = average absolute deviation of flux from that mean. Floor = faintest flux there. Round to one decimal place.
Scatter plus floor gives 12.2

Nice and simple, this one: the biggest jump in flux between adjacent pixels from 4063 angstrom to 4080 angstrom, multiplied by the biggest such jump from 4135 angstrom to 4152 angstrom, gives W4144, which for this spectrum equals 1.60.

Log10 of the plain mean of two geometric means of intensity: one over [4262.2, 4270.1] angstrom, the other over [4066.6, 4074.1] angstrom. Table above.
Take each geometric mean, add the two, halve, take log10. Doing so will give 1.122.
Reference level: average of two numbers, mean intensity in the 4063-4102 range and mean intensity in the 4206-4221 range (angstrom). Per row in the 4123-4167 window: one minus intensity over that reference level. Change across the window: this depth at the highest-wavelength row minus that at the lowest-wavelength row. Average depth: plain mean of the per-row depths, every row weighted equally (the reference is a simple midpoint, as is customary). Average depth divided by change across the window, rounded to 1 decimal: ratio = 0.9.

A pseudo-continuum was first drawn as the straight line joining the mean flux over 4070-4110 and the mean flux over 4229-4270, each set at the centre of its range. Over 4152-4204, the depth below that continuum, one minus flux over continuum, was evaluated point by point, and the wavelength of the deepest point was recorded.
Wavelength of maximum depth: 4202.78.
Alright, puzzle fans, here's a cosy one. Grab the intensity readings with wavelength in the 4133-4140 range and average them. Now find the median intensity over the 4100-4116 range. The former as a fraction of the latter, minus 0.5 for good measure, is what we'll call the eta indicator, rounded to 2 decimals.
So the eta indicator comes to 0.60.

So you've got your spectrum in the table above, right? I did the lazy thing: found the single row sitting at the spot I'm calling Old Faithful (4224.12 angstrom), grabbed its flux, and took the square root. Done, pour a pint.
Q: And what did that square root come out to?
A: 3.67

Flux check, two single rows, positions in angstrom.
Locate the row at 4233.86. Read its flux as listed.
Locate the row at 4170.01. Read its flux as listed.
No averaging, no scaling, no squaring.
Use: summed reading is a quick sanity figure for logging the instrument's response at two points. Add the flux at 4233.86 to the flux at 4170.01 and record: 28.6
